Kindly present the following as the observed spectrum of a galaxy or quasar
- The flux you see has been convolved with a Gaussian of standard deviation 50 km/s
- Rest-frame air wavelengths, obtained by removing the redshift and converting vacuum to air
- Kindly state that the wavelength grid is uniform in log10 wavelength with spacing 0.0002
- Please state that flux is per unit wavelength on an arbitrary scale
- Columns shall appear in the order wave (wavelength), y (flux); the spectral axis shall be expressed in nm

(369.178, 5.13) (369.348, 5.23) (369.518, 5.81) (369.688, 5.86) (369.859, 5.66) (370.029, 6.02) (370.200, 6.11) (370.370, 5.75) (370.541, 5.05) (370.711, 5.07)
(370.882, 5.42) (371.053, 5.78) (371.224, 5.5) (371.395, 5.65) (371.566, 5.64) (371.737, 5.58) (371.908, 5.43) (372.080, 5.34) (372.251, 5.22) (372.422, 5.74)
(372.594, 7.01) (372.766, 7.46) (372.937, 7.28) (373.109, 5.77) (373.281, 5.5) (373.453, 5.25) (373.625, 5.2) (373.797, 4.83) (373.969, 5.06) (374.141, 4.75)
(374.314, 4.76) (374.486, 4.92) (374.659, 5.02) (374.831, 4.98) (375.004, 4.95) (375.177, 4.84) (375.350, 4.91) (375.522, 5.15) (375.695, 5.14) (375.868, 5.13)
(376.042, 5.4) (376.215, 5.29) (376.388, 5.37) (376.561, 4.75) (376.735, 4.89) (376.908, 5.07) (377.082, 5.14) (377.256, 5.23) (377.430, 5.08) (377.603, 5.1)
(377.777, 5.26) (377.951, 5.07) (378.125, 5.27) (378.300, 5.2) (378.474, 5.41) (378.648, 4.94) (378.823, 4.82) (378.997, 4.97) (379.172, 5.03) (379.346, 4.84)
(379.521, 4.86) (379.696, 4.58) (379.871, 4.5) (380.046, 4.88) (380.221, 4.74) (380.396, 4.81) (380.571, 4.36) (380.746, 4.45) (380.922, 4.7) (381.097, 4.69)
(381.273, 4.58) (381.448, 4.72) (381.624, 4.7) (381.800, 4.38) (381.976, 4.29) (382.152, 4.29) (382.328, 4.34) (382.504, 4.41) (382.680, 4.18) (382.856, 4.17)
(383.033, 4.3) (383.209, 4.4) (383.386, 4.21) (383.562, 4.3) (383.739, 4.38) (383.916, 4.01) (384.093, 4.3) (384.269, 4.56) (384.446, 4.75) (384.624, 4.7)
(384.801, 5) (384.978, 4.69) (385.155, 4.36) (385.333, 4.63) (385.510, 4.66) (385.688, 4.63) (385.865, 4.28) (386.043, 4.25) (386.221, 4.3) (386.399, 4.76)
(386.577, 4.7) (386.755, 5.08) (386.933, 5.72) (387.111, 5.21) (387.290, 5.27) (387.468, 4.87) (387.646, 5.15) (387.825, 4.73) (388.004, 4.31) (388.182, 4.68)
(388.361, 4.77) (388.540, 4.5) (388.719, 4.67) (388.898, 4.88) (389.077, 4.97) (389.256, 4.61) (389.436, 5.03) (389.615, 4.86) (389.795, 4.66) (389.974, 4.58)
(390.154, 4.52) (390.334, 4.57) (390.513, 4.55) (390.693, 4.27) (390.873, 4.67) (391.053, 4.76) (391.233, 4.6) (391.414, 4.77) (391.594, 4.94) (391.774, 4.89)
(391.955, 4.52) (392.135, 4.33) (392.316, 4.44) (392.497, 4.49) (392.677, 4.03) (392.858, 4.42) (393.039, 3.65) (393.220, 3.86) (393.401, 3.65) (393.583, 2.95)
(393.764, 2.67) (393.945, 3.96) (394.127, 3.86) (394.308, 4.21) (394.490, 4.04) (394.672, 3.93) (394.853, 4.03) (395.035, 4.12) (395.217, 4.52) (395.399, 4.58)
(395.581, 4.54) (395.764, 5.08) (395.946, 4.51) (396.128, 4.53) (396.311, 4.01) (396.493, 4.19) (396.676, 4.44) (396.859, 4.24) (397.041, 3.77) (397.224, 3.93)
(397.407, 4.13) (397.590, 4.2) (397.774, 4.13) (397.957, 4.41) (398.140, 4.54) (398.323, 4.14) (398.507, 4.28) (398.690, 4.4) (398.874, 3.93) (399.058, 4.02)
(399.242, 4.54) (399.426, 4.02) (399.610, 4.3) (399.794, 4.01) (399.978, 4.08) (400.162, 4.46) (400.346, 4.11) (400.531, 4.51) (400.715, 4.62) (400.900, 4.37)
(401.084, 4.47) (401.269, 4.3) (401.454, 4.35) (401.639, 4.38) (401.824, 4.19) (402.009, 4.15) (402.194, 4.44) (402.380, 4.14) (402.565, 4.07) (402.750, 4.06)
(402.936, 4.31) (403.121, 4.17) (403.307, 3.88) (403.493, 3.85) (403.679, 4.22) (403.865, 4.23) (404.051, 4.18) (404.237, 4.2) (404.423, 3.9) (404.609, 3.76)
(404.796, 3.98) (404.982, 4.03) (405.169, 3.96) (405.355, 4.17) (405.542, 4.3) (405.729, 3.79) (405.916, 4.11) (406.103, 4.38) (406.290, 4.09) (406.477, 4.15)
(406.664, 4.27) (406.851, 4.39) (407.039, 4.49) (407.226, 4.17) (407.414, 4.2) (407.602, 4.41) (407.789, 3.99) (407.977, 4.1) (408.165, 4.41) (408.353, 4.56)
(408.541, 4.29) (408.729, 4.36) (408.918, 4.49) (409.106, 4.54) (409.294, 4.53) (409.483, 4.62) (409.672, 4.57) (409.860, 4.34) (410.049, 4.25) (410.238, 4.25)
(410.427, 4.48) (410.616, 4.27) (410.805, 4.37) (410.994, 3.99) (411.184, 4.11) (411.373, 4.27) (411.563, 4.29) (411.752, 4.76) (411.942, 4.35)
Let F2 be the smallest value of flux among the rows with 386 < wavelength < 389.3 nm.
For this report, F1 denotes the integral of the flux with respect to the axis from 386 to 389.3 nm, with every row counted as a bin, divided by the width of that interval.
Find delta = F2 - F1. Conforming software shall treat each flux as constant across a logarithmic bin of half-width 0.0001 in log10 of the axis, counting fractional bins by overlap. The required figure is -0.57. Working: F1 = 4.82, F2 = 4.25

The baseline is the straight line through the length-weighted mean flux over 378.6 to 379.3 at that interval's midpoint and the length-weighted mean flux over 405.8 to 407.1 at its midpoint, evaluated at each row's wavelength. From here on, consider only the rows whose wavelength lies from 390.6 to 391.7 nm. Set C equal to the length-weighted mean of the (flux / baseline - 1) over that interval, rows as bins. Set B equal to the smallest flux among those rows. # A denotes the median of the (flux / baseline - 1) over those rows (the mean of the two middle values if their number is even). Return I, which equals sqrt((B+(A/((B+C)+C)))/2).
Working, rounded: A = 0.02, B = 4.27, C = 0.008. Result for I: 1.46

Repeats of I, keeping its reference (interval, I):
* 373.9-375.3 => 1.54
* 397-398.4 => 1.37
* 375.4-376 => 1.60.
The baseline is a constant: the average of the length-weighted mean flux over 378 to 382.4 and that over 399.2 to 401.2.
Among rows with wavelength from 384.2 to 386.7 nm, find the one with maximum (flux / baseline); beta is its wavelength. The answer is 384.801 nm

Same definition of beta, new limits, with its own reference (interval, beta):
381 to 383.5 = 381.448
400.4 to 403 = 400.715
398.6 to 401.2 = 400.715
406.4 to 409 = 408.353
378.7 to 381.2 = 379.172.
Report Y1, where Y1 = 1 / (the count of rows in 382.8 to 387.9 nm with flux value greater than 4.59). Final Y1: 0.1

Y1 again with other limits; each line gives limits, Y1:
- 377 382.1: 0.0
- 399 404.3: 1.0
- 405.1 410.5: 1.0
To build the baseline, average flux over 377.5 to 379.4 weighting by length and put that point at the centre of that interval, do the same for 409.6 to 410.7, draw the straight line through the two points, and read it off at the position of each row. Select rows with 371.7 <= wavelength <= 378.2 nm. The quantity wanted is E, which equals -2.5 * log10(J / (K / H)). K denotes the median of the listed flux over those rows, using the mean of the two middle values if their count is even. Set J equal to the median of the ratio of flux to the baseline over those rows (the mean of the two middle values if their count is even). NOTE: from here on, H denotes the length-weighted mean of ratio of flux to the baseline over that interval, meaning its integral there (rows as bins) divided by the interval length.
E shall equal 1.75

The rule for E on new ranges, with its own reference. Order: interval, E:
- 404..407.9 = 1.71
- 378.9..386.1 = 1.86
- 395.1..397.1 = 1.74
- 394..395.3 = 1.84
